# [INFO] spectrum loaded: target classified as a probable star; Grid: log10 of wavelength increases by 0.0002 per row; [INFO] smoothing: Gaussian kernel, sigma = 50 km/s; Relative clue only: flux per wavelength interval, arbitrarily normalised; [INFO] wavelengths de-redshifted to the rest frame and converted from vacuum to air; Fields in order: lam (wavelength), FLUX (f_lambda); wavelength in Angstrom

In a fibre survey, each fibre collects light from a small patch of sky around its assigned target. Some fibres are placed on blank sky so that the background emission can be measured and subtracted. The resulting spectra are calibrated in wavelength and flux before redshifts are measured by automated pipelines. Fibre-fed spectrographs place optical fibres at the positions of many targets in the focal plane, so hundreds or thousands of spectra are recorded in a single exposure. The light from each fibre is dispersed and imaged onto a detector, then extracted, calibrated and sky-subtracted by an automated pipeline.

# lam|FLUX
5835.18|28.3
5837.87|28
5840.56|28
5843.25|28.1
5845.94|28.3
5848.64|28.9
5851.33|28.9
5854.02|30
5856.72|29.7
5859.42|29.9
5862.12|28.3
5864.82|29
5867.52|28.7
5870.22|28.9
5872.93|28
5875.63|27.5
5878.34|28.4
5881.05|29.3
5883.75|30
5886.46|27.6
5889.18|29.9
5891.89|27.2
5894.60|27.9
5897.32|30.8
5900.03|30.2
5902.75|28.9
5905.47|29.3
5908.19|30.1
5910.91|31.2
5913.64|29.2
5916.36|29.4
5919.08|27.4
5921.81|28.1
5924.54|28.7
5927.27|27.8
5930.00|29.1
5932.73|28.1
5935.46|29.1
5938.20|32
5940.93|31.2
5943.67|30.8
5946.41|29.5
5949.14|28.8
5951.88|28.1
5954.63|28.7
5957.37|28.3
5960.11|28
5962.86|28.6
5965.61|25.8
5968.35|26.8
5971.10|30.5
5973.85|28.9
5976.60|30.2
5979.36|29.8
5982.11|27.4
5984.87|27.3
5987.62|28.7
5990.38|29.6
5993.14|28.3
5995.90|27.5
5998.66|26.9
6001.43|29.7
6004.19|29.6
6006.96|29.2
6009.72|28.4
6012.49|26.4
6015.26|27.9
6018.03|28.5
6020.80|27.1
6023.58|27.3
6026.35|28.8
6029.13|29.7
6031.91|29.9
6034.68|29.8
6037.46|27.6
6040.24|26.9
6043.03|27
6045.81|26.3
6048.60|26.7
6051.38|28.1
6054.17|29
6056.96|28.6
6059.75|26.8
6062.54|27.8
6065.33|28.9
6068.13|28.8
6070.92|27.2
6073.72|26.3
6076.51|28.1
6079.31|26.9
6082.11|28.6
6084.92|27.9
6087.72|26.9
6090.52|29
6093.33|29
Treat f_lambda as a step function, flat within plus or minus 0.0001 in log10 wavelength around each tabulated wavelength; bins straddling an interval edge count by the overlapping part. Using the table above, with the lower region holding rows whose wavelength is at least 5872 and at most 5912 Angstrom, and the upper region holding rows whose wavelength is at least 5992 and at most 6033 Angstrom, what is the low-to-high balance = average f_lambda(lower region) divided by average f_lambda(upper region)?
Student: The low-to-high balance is 1.03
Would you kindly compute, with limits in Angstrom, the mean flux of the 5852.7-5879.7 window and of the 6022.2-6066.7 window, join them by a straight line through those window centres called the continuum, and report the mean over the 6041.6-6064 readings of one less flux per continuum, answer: 0.018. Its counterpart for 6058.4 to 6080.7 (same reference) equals 0.013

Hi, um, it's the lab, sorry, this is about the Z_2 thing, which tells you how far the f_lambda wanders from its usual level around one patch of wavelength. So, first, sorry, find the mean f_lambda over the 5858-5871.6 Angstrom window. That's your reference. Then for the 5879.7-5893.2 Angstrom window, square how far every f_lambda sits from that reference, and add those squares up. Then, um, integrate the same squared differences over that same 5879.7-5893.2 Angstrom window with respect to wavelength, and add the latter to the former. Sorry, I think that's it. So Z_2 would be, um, 26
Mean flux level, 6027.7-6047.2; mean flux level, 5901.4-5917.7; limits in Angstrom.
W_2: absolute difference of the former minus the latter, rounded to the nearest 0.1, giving 1.5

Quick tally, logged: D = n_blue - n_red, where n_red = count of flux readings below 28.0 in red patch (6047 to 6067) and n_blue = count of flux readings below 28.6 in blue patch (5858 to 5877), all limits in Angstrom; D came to 0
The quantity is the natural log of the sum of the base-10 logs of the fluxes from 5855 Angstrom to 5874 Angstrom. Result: 2.33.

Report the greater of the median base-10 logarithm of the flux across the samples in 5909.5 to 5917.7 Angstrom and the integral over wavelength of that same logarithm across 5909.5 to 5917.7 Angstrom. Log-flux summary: 12.1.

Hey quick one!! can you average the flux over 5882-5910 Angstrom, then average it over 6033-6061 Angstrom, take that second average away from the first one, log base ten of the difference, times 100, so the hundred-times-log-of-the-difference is 18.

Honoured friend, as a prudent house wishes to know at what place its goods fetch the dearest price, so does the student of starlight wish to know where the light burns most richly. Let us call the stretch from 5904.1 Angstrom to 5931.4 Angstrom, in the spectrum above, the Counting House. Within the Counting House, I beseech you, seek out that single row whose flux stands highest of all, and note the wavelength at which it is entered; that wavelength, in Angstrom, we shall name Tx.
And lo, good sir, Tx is 5910.91 Angstrom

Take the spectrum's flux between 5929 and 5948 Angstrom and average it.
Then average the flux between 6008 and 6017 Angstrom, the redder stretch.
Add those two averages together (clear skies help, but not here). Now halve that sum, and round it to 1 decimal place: 28.8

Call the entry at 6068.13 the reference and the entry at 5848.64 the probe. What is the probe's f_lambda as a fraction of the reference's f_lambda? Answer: 1.00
